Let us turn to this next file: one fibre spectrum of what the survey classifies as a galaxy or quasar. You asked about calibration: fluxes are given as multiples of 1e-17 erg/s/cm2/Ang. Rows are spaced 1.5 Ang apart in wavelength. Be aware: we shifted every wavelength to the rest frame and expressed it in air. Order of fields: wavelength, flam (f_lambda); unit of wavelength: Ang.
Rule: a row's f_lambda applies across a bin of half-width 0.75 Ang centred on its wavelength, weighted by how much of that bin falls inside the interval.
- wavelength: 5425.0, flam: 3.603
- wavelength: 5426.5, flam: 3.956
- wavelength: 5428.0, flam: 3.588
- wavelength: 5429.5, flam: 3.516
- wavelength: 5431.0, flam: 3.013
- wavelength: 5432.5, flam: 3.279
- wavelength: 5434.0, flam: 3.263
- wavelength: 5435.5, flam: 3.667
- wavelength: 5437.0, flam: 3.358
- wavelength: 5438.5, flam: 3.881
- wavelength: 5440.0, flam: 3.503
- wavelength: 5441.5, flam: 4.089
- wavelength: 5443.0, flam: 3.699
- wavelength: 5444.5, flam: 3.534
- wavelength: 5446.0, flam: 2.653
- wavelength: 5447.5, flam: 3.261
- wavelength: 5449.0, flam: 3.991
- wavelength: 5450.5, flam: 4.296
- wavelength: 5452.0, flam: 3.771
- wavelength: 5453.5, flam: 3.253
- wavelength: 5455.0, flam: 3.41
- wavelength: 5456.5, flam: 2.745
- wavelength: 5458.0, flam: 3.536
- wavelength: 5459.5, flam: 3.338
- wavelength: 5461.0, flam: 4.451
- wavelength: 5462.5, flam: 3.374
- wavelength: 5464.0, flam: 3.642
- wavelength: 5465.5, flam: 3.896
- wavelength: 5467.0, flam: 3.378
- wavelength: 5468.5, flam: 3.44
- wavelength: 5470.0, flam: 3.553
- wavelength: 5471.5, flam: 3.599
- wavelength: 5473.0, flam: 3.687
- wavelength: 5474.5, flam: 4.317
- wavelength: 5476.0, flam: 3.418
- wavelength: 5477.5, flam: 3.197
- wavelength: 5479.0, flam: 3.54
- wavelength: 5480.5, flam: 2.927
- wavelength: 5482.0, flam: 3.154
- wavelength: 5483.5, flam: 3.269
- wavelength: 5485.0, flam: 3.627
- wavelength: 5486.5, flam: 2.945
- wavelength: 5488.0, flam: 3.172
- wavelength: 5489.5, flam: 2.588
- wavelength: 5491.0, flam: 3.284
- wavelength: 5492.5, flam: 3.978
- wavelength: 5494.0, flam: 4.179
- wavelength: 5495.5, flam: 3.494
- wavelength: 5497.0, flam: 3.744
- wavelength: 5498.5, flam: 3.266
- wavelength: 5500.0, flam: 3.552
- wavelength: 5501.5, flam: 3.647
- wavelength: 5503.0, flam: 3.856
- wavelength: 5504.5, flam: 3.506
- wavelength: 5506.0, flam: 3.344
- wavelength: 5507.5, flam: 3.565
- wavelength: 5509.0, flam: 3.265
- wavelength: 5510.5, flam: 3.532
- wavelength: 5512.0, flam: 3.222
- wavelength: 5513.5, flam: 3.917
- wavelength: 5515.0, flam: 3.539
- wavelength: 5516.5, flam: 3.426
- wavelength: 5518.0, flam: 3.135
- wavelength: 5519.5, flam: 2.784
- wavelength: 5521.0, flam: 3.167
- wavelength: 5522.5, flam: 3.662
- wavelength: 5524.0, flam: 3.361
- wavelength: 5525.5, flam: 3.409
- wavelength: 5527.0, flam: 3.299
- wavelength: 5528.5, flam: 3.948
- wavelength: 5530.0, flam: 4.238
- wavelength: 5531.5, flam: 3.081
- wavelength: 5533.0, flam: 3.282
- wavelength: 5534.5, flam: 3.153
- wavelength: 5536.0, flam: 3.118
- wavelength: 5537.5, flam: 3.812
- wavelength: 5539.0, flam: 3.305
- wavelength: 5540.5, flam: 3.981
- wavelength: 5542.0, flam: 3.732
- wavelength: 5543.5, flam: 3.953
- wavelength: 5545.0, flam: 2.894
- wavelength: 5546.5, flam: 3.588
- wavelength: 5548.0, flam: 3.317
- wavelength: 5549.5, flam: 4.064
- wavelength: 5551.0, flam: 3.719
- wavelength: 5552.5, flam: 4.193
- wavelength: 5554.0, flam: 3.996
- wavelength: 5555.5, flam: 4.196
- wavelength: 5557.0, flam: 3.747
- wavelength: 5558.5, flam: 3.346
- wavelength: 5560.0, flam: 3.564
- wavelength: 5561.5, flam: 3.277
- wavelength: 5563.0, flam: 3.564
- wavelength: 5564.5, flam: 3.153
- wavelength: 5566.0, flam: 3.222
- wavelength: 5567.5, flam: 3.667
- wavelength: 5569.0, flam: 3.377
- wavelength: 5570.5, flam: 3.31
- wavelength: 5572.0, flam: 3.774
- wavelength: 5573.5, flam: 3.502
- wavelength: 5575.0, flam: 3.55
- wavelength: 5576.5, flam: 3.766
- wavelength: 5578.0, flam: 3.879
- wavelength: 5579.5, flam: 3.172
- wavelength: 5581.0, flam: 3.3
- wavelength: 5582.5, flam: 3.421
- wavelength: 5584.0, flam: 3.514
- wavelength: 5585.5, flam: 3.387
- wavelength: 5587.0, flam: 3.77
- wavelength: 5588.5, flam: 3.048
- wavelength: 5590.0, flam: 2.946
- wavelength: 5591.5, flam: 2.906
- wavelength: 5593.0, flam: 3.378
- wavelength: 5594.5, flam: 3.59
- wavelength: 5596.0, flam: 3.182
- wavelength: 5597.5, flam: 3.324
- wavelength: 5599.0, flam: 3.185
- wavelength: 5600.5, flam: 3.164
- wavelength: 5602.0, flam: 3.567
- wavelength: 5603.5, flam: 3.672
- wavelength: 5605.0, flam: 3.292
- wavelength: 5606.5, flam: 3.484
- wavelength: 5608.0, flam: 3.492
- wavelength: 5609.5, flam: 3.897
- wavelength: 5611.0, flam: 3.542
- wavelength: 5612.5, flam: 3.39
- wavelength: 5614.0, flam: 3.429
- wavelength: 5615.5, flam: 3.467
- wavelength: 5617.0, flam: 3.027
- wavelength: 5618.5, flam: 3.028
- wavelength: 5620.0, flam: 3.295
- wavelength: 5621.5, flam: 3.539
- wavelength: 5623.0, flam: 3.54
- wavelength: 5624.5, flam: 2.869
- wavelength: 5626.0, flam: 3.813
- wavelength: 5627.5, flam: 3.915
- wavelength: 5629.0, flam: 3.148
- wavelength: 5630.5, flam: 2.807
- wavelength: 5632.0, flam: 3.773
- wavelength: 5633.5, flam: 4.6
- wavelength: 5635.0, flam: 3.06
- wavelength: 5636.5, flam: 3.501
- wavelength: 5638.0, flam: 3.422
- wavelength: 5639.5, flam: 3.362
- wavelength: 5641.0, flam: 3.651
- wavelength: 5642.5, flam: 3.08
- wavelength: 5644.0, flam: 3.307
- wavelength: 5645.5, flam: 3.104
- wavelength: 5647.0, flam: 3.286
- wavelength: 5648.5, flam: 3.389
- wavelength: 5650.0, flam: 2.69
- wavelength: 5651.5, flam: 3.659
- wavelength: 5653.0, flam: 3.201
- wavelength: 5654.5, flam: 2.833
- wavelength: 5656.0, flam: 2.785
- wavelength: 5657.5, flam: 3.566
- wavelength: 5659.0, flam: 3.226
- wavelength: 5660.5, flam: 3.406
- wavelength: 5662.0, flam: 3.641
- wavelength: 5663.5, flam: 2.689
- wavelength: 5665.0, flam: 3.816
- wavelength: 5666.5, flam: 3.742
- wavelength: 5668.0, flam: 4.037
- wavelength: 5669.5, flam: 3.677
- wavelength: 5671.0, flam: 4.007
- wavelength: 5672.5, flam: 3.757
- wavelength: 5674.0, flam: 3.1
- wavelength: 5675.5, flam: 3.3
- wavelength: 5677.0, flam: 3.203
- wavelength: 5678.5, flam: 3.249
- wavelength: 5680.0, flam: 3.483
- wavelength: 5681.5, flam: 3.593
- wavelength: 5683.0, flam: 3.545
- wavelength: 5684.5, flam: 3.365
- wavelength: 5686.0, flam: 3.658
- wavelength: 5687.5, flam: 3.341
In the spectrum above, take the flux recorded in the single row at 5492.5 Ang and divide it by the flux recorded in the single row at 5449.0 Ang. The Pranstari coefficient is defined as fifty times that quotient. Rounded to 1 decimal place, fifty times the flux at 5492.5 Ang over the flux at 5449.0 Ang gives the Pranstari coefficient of 49.8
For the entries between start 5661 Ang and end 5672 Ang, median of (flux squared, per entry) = 14.0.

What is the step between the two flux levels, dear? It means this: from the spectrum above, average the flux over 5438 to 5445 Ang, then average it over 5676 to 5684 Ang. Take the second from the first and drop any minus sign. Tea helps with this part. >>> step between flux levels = 0.33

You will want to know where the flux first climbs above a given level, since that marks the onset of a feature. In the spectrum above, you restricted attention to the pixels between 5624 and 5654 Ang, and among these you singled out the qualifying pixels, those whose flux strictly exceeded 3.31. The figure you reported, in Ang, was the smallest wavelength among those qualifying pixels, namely 5626.0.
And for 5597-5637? 5597.5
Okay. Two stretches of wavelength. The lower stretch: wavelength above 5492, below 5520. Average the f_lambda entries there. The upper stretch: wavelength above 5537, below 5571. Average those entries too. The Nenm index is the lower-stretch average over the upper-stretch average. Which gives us 0.98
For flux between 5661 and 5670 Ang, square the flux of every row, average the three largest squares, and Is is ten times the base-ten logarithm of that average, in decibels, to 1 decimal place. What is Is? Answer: 11.7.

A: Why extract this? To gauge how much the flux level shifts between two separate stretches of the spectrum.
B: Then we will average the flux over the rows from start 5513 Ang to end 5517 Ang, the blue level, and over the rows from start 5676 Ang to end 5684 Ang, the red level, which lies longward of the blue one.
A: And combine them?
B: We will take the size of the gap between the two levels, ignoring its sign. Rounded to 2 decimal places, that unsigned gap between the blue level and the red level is 0.21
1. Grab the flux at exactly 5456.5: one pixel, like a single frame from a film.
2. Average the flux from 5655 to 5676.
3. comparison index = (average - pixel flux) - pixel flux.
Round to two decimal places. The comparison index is -2.01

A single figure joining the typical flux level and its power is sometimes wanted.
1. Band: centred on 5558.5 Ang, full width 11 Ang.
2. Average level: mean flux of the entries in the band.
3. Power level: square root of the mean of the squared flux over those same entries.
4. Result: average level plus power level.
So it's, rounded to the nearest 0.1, 7.4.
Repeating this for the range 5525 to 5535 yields 7.0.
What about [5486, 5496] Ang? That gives 6.8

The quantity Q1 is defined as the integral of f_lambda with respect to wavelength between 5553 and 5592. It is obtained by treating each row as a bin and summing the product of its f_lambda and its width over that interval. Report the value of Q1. 136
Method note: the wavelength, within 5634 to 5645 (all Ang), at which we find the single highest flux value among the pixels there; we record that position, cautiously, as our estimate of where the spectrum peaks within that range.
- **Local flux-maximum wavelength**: 5641.0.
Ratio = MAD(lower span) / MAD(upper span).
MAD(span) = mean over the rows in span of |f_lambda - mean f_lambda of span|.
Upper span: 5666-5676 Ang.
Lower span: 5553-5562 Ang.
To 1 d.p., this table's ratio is 1.1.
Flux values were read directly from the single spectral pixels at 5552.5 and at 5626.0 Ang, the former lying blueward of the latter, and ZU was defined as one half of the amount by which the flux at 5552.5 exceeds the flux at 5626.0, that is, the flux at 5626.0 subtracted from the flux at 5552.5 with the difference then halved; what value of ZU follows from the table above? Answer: 0.19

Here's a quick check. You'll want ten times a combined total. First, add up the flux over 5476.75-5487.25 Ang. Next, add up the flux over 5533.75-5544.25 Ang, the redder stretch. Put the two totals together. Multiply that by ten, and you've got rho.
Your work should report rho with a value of 477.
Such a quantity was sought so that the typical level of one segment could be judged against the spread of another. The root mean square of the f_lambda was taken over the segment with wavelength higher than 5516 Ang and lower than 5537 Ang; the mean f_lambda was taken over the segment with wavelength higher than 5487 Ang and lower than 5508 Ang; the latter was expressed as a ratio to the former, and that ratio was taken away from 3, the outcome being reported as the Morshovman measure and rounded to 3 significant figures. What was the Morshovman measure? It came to 1.96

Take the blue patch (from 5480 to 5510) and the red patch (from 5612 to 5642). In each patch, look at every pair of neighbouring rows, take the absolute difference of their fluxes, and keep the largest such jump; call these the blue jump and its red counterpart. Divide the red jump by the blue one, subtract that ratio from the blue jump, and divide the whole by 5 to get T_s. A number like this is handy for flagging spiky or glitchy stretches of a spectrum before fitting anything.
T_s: -0.30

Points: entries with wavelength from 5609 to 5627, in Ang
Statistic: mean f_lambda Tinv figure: 3.40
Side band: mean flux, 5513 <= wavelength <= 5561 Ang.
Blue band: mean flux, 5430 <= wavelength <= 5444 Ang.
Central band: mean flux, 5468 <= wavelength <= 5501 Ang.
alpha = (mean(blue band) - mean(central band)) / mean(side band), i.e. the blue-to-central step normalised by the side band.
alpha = 0.02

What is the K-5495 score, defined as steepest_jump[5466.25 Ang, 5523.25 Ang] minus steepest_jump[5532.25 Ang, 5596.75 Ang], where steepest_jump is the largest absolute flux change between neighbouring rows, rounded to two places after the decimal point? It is -0.16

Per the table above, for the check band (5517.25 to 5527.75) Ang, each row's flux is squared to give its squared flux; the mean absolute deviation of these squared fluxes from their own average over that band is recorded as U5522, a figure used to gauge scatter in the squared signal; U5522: 1.3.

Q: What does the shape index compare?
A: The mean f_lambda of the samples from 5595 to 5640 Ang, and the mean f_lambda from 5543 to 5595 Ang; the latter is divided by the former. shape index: 1.03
